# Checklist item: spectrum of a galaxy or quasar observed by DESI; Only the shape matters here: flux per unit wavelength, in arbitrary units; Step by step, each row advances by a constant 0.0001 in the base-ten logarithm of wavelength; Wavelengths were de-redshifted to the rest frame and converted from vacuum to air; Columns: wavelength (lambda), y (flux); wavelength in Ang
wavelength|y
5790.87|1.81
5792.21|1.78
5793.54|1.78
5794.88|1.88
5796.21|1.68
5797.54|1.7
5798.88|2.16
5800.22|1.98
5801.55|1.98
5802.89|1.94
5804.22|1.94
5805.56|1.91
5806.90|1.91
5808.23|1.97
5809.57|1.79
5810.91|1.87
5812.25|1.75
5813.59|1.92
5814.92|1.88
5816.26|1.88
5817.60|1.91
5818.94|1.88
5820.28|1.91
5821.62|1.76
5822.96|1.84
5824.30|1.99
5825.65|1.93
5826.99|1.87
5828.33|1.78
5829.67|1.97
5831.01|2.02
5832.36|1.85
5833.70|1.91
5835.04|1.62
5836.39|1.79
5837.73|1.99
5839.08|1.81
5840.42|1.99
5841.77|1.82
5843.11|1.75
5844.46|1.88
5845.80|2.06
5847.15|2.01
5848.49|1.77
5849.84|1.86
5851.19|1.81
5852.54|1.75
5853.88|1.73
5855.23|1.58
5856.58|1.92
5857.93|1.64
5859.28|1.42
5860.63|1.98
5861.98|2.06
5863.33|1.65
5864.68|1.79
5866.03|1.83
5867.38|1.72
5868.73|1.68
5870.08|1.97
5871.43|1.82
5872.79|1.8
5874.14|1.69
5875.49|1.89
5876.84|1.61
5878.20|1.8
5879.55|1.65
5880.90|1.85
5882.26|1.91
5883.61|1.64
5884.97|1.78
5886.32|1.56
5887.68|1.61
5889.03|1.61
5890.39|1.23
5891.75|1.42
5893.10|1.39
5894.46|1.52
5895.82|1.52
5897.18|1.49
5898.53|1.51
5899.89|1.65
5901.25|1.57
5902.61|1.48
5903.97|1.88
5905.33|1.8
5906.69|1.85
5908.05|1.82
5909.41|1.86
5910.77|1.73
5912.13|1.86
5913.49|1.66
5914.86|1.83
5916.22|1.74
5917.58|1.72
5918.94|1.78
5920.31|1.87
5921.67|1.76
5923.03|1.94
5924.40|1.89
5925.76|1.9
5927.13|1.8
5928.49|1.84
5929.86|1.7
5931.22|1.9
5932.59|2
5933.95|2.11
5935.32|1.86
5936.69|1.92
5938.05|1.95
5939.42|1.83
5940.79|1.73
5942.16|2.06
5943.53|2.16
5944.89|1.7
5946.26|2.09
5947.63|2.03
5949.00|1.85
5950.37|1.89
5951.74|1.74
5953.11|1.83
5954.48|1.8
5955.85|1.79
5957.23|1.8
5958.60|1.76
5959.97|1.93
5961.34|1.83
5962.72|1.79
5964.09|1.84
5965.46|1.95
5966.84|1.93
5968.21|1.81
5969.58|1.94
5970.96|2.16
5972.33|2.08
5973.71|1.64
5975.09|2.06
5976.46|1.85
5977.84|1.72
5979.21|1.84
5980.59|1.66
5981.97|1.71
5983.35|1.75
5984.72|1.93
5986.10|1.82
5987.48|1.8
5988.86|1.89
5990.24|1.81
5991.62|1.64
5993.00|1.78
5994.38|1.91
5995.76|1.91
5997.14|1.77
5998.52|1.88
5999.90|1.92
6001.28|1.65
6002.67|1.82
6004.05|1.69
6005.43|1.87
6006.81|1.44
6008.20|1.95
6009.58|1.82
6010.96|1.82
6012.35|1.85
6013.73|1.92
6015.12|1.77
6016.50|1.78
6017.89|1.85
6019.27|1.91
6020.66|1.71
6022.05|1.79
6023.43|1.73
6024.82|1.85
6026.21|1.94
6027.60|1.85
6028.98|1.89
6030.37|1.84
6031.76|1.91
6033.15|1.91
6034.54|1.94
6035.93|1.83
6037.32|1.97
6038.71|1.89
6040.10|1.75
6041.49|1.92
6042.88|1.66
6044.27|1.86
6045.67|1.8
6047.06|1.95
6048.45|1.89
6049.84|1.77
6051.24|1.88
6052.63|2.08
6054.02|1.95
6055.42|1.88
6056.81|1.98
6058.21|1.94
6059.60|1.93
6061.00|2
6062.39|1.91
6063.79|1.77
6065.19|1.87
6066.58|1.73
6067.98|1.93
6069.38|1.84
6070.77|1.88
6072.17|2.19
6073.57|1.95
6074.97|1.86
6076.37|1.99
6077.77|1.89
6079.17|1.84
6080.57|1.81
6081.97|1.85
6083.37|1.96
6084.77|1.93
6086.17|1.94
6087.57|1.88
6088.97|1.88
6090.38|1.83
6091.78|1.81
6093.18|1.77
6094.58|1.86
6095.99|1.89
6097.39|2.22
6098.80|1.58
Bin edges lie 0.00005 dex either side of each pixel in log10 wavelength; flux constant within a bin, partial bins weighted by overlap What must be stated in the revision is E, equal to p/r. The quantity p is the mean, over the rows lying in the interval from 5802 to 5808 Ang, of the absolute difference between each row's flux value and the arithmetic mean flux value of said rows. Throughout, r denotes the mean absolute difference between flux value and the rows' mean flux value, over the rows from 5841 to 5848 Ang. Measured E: 0.1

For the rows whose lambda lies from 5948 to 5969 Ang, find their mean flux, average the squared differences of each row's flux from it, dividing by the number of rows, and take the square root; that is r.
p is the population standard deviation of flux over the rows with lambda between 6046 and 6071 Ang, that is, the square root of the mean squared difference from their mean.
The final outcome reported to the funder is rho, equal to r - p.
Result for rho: -0.02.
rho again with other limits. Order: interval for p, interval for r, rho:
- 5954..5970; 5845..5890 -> 0.08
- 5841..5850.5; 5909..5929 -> -0.03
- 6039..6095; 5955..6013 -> 0.03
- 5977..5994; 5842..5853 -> 0.03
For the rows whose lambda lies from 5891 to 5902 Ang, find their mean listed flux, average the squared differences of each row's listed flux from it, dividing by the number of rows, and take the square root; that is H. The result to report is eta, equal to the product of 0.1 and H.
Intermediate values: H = 0.08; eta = 0.008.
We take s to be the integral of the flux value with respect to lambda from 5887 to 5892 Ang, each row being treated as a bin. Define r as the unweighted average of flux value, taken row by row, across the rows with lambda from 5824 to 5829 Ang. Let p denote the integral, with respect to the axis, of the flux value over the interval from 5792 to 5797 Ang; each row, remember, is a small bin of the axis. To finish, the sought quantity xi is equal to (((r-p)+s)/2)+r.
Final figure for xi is 2.1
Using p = 8.9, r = 1.89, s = 7.4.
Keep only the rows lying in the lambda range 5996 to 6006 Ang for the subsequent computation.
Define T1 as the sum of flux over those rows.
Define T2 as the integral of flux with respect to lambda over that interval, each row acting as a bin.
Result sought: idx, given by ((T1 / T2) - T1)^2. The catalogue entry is 142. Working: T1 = 12.6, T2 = 18.0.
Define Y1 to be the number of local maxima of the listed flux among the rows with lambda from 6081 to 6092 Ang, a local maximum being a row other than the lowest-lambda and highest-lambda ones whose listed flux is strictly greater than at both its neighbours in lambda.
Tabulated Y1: 2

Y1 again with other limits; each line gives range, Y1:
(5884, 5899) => 1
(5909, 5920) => 2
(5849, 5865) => 2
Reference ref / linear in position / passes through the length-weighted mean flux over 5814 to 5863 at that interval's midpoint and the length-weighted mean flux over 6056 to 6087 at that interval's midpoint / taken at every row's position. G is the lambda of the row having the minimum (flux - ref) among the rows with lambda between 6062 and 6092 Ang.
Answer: 6066.58 Ang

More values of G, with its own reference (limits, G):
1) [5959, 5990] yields 5973.71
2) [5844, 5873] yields 5859.28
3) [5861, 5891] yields 5890.39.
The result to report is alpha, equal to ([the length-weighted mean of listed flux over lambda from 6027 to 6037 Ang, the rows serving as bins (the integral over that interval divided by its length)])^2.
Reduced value 3.56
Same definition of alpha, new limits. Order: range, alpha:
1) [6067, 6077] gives 3.77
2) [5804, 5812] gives 3.56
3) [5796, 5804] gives 3.70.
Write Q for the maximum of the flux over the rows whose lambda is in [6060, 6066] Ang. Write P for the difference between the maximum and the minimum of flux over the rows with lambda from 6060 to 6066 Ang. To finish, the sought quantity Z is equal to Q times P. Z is 0.46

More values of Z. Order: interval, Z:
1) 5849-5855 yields 0.24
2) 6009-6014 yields 0.19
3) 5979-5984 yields 0.33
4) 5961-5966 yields 0.31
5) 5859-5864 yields 1.32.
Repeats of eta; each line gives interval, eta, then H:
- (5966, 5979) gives 0.016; 0.16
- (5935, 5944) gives 0.013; 0.13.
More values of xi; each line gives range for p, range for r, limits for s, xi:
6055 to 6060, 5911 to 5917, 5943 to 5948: 2.8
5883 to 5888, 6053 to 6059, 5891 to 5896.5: 2.8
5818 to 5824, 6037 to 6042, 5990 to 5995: 1.7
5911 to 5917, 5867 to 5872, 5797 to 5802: 2.3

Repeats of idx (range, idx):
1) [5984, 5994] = 143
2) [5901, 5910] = 132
